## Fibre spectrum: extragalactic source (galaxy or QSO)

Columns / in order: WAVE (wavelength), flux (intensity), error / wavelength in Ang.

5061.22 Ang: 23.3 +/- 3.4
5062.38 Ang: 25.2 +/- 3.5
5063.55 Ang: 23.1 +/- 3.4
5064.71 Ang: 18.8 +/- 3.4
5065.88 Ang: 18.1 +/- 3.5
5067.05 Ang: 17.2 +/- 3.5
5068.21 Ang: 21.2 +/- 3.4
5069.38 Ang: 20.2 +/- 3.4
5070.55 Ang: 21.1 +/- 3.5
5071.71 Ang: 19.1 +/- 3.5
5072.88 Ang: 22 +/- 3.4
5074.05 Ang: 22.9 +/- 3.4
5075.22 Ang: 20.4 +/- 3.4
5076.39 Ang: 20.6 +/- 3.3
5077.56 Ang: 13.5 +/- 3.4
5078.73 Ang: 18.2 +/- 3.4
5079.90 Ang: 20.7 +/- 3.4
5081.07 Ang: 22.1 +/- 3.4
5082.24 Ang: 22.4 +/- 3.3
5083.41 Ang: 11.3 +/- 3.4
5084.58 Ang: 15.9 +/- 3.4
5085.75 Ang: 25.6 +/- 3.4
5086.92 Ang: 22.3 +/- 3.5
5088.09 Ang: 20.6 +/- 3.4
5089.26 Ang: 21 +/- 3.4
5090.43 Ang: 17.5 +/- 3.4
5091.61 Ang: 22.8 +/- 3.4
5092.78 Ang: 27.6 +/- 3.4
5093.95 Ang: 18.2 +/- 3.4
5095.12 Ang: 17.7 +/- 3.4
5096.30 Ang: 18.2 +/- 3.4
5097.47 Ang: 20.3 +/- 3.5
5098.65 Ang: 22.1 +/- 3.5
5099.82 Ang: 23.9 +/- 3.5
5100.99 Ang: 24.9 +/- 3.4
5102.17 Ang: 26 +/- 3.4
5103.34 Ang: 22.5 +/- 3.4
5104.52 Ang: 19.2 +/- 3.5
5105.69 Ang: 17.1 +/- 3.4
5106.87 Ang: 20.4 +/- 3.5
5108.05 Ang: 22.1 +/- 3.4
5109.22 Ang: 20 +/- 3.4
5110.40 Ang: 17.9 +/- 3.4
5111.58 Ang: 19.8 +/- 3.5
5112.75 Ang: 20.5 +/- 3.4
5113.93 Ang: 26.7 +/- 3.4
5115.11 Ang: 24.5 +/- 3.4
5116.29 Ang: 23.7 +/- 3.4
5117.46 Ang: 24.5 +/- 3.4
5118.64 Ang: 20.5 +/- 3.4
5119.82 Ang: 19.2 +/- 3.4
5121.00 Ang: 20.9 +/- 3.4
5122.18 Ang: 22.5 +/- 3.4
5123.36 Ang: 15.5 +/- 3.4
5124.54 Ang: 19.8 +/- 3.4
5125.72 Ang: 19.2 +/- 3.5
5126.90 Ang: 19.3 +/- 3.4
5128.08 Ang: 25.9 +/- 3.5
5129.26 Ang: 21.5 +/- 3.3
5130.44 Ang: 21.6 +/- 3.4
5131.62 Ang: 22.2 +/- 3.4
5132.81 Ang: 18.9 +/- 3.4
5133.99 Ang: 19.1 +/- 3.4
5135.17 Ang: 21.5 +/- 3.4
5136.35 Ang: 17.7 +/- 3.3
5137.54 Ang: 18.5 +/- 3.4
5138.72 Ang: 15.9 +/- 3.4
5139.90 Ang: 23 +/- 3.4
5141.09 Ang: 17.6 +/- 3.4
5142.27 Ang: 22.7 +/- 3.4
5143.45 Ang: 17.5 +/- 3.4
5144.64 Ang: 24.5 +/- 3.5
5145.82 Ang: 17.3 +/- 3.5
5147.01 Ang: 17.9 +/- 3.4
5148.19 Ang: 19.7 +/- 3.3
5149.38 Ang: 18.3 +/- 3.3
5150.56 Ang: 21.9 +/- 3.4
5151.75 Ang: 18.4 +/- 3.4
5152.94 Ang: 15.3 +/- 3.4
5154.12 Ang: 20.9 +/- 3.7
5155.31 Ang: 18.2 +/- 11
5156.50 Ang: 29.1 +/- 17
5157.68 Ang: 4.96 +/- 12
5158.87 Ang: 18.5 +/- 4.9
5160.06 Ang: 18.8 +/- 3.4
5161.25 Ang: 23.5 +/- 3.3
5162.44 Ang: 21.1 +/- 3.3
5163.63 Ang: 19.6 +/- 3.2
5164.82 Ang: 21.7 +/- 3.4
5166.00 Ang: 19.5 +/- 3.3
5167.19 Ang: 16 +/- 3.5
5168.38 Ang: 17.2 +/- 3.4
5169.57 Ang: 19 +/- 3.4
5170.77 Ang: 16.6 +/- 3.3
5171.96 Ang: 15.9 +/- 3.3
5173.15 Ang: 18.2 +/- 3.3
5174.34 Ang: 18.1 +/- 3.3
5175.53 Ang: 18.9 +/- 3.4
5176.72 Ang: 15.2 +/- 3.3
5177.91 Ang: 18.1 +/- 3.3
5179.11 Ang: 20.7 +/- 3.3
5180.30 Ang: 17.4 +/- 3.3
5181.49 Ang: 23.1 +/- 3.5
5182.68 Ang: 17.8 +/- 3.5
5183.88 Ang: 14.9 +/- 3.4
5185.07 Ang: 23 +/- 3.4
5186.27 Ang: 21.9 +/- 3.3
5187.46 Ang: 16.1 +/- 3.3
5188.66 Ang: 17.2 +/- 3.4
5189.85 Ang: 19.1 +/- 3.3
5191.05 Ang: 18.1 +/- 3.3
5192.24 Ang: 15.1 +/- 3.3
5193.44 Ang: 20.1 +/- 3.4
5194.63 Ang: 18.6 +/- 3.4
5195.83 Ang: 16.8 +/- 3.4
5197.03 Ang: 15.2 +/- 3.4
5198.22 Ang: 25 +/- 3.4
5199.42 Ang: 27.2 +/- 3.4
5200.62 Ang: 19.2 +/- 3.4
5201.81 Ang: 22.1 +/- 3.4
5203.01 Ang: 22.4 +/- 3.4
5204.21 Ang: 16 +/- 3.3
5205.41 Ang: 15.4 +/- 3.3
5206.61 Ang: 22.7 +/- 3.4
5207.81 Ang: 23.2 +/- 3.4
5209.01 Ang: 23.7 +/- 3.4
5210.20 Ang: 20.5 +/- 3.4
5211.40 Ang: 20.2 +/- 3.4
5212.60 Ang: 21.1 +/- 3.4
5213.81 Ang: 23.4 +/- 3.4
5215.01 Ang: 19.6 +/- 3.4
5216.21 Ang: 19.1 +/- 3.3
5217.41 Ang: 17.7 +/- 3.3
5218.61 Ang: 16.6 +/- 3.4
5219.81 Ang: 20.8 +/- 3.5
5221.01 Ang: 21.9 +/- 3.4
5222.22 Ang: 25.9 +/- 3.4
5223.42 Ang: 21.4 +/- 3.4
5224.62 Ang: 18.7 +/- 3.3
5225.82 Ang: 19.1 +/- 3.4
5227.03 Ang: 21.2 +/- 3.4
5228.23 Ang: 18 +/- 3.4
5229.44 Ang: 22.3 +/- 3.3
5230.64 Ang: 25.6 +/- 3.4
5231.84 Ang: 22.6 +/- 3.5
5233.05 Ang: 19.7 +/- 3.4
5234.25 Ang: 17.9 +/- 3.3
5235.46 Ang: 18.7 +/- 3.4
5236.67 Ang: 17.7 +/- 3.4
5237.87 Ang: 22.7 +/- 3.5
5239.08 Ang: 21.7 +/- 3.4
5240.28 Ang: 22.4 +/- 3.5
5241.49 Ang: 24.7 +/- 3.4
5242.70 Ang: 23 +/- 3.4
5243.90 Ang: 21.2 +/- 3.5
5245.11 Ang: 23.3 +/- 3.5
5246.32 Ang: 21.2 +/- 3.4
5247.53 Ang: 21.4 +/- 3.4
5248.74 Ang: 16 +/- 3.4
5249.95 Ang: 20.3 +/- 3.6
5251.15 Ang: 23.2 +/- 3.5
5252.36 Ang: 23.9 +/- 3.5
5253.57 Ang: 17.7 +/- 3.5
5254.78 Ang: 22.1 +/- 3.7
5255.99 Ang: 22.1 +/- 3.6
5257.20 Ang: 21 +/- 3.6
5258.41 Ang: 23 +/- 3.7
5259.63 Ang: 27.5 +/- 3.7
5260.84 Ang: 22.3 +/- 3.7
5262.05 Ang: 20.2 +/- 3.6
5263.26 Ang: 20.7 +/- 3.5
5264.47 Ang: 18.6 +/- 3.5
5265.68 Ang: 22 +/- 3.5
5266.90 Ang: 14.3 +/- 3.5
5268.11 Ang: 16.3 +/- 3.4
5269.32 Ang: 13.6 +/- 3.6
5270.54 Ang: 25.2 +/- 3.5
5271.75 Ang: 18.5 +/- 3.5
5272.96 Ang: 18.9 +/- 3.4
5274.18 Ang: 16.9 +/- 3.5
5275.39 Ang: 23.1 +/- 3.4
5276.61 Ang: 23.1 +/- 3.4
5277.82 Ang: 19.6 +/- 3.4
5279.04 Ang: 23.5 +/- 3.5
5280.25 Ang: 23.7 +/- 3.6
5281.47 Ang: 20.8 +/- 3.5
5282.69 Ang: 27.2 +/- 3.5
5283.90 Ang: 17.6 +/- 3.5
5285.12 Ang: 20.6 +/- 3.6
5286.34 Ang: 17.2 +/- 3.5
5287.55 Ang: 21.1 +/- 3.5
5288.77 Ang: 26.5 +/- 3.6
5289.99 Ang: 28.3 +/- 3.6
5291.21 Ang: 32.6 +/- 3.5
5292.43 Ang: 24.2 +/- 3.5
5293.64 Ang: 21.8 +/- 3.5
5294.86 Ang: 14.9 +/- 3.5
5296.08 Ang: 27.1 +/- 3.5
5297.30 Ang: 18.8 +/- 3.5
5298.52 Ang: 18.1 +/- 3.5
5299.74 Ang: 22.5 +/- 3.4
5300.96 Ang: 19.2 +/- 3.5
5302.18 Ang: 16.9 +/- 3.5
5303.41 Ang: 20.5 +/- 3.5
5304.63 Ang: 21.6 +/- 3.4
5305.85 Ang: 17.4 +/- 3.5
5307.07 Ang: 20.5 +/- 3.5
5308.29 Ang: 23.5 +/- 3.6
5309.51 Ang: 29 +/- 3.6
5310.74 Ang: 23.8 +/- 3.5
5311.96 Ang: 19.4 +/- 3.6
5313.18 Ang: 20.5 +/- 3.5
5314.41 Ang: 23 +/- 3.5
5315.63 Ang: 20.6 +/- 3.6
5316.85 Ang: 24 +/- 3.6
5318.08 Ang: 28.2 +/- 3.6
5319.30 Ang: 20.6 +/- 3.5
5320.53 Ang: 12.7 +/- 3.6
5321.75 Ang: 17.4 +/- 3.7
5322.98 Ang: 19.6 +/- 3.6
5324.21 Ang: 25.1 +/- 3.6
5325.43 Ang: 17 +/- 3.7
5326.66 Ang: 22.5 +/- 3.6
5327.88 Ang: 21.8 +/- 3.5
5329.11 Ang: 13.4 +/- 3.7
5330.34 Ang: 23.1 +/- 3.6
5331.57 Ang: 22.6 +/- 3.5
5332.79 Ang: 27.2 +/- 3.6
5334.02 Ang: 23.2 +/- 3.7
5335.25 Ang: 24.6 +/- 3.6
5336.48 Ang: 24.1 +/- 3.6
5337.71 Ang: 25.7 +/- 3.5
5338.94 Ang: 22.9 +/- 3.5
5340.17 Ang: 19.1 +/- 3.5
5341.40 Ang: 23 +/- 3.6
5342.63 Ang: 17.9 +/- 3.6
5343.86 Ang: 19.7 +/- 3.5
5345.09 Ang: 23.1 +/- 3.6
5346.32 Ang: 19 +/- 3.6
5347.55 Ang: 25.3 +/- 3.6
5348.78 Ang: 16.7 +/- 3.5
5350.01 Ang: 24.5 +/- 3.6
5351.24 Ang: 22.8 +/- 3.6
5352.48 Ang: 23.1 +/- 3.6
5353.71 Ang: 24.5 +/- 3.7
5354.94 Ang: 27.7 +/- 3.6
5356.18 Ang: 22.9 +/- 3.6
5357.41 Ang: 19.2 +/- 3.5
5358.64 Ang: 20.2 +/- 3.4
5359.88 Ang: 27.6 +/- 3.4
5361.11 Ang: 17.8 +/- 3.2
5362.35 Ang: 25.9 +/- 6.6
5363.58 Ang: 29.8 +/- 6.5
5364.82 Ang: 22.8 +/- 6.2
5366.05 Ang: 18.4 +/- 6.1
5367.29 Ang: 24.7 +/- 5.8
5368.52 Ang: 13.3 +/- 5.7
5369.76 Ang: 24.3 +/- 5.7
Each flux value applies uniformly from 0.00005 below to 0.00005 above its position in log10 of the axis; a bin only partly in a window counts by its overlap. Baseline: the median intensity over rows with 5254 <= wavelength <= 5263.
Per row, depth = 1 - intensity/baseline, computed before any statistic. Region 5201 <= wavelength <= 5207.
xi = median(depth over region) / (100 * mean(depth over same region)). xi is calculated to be 0.000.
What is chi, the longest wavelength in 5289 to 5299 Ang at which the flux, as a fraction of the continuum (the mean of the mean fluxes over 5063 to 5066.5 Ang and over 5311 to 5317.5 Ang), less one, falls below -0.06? 5298.52 Ang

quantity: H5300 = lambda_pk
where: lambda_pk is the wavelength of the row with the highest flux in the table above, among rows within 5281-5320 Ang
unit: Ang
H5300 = 5291.21 Ang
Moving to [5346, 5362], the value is 5354.94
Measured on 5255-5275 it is 5259.63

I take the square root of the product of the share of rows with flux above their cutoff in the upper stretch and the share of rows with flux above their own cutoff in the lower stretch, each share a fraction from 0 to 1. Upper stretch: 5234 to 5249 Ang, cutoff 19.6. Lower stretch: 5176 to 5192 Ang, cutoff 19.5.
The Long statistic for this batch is 0.46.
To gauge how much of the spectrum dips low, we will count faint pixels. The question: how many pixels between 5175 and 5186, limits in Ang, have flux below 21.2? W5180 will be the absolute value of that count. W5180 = 7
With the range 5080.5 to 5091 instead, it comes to 5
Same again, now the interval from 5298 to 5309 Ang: 6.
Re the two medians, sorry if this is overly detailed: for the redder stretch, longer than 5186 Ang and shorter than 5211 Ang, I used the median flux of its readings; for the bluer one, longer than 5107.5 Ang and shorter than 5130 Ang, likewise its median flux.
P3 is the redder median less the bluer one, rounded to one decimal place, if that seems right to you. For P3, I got -1.3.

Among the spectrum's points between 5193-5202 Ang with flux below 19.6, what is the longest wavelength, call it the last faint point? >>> 5200.62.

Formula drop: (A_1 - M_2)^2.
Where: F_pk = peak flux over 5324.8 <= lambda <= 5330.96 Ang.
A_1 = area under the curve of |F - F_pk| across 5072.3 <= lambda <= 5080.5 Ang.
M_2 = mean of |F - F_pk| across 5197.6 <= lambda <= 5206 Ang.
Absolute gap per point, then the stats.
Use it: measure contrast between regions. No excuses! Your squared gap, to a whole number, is 556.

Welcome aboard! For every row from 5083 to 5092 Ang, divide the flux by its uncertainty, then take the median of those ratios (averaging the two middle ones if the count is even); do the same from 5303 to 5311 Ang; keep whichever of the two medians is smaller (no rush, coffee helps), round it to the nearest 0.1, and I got 6.1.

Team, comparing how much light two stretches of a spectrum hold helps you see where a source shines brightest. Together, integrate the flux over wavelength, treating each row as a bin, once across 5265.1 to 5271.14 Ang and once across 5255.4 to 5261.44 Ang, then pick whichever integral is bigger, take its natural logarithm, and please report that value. 4.94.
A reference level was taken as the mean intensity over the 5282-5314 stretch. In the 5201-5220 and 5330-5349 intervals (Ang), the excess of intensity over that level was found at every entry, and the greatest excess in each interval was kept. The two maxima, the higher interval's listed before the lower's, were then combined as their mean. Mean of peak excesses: 3.5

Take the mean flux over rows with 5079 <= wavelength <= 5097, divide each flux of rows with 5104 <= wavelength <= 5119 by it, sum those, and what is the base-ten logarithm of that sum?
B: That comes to 1.14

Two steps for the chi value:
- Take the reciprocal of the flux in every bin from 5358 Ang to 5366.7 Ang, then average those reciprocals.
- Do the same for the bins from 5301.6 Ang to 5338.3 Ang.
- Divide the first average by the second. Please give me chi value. 0.93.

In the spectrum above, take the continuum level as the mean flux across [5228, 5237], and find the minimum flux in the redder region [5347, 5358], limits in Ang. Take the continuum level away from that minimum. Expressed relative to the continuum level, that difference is -0.18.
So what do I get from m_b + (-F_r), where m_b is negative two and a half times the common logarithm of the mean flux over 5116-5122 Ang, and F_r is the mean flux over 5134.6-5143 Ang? -22.9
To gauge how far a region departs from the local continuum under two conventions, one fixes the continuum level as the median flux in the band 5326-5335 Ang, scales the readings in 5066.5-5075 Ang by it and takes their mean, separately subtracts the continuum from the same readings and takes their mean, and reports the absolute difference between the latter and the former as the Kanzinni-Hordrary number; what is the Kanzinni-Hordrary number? 3.0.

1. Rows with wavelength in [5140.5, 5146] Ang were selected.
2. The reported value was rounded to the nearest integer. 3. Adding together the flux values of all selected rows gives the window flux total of 100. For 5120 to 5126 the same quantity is 98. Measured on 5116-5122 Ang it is 109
